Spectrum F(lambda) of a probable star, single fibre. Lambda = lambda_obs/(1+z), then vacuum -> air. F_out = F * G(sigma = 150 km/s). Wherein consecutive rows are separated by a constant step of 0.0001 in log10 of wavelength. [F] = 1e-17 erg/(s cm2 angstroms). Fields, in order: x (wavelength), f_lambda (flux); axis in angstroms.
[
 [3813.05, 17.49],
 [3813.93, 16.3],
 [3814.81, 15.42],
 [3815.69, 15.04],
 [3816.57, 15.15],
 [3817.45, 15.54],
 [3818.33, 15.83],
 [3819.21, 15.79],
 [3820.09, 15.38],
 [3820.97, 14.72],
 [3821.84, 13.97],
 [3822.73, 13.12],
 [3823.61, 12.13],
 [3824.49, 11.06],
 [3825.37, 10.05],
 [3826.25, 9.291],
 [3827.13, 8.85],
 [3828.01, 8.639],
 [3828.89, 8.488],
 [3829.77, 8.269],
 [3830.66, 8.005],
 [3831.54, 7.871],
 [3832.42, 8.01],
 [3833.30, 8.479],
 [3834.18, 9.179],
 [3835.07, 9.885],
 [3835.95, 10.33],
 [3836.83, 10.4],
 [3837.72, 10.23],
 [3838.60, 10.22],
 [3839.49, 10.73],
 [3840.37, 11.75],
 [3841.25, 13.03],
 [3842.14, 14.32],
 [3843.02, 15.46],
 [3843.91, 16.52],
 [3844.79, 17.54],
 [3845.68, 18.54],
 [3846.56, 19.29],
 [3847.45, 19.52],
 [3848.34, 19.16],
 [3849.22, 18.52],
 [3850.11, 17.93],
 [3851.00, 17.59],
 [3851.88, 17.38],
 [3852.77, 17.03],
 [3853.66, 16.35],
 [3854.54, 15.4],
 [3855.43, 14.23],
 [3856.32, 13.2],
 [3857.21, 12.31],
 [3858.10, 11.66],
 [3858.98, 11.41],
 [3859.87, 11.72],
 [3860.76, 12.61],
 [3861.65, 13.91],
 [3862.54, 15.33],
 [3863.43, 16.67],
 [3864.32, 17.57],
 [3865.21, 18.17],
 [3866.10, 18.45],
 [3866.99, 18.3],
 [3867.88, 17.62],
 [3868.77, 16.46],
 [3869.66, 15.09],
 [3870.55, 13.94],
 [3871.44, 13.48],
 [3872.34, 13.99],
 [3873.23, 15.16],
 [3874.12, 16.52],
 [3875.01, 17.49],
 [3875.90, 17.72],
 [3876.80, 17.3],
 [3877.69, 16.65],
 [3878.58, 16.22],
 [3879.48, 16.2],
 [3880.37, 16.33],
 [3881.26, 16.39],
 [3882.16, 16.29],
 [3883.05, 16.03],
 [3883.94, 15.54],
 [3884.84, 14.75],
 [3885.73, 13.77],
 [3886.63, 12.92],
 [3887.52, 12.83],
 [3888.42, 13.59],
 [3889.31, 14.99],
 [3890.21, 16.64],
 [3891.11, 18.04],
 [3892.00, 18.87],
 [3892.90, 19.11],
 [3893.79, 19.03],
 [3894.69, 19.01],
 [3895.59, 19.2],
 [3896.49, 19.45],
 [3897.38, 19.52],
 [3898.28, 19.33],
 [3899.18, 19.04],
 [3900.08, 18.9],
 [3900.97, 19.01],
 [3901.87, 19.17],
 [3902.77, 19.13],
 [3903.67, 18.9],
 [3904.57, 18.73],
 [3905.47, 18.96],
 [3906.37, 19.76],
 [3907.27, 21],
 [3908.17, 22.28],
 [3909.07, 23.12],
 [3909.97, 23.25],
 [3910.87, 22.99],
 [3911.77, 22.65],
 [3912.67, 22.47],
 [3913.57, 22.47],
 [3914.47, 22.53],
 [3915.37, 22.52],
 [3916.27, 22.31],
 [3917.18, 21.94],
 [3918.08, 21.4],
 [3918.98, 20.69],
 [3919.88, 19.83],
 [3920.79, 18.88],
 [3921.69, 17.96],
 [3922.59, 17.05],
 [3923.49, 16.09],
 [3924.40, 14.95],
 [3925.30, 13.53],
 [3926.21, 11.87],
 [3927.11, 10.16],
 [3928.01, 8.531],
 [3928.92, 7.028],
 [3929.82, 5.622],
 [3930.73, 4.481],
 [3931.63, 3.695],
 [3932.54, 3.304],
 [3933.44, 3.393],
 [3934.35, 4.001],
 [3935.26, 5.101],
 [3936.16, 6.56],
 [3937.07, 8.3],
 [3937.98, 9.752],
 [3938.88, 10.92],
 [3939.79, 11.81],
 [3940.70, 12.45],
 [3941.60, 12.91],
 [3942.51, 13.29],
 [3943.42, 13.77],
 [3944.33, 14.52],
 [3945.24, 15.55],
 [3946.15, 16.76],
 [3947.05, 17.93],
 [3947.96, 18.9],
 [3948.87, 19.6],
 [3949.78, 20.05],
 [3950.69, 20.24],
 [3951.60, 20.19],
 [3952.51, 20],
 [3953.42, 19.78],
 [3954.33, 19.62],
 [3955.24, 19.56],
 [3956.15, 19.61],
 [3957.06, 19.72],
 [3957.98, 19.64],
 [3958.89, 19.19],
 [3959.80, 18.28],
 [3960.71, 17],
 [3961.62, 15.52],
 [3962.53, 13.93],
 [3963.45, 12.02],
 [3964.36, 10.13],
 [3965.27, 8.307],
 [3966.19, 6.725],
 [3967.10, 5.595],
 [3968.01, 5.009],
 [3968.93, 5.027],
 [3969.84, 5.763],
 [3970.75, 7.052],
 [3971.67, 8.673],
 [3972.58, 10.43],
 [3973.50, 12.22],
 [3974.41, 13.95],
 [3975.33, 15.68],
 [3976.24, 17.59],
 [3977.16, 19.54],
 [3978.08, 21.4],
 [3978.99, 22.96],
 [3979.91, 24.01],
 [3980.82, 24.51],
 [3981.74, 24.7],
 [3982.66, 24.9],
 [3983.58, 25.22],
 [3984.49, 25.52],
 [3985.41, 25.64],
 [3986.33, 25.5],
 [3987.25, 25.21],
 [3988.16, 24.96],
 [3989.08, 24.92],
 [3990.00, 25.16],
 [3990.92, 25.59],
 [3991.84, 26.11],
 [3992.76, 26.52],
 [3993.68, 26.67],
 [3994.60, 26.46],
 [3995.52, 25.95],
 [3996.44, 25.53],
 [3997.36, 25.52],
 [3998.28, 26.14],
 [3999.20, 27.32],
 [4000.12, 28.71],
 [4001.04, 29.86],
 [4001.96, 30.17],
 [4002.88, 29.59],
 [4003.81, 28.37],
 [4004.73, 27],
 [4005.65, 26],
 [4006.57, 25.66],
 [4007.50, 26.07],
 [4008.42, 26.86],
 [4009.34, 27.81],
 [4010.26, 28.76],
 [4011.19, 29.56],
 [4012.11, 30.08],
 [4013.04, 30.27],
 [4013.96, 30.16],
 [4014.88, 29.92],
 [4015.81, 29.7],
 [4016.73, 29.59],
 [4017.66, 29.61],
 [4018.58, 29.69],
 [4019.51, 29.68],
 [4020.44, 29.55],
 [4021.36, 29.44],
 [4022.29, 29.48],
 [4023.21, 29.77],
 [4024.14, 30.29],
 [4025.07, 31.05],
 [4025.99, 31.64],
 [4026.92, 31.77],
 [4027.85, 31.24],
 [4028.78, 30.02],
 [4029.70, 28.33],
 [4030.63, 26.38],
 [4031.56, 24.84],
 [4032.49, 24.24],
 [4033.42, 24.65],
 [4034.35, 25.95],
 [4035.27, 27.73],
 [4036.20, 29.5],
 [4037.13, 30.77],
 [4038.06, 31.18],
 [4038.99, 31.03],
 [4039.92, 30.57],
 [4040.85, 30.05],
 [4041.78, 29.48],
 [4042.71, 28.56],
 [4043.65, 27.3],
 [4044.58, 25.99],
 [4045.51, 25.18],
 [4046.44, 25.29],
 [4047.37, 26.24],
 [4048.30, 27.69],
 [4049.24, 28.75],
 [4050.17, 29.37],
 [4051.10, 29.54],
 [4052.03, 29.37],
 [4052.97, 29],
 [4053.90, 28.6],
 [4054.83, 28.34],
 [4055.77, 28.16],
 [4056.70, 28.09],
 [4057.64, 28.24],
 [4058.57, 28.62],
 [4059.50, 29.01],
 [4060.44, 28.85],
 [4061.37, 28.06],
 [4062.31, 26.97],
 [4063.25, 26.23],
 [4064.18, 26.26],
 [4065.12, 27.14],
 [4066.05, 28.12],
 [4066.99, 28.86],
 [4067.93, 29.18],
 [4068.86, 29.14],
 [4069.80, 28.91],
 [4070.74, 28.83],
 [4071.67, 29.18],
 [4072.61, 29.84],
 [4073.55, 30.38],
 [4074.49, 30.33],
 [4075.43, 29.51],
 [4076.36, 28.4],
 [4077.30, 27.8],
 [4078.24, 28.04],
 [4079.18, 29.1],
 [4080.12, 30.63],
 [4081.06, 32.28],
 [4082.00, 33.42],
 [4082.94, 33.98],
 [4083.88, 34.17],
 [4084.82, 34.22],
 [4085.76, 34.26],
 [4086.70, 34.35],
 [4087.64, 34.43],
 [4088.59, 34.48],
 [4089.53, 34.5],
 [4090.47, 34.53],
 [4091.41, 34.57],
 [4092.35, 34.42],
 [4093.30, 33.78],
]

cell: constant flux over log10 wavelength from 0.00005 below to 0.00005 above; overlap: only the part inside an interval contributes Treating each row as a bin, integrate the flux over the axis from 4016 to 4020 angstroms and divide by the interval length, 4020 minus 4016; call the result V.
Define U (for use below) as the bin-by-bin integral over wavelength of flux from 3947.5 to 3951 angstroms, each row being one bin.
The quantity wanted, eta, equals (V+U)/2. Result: 49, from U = 69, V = 30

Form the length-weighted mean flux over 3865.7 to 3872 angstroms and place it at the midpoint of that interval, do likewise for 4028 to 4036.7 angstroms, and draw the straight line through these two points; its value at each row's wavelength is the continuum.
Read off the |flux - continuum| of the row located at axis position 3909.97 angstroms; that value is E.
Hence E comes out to 4.4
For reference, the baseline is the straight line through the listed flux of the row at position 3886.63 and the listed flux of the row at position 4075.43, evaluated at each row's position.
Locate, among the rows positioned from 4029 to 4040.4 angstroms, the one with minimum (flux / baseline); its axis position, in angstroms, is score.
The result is 4032.49 angstroms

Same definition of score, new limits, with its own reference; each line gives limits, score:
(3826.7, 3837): 3831.54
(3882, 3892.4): 3887.52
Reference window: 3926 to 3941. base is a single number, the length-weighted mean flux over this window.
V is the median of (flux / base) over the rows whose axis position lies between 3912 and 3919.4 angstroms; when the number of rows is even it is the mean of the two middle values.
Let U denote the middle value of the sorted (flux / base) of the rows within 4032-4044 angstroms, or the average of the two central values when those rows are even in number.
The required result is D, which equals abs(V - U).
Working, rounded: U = 4.0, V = 3.0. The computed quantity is 1.0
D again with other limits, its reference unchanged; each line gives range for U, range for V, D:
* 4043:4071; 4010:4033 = 0.2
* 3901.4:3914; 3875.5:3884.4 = 0.7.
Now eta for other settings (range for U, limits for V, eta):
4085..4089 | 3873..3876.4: 77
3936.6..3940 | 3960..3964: 24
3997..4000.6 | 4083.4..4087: 66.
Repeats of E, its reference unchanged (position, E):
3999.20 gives 2.5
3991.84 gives 1.8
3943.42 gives 7.3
